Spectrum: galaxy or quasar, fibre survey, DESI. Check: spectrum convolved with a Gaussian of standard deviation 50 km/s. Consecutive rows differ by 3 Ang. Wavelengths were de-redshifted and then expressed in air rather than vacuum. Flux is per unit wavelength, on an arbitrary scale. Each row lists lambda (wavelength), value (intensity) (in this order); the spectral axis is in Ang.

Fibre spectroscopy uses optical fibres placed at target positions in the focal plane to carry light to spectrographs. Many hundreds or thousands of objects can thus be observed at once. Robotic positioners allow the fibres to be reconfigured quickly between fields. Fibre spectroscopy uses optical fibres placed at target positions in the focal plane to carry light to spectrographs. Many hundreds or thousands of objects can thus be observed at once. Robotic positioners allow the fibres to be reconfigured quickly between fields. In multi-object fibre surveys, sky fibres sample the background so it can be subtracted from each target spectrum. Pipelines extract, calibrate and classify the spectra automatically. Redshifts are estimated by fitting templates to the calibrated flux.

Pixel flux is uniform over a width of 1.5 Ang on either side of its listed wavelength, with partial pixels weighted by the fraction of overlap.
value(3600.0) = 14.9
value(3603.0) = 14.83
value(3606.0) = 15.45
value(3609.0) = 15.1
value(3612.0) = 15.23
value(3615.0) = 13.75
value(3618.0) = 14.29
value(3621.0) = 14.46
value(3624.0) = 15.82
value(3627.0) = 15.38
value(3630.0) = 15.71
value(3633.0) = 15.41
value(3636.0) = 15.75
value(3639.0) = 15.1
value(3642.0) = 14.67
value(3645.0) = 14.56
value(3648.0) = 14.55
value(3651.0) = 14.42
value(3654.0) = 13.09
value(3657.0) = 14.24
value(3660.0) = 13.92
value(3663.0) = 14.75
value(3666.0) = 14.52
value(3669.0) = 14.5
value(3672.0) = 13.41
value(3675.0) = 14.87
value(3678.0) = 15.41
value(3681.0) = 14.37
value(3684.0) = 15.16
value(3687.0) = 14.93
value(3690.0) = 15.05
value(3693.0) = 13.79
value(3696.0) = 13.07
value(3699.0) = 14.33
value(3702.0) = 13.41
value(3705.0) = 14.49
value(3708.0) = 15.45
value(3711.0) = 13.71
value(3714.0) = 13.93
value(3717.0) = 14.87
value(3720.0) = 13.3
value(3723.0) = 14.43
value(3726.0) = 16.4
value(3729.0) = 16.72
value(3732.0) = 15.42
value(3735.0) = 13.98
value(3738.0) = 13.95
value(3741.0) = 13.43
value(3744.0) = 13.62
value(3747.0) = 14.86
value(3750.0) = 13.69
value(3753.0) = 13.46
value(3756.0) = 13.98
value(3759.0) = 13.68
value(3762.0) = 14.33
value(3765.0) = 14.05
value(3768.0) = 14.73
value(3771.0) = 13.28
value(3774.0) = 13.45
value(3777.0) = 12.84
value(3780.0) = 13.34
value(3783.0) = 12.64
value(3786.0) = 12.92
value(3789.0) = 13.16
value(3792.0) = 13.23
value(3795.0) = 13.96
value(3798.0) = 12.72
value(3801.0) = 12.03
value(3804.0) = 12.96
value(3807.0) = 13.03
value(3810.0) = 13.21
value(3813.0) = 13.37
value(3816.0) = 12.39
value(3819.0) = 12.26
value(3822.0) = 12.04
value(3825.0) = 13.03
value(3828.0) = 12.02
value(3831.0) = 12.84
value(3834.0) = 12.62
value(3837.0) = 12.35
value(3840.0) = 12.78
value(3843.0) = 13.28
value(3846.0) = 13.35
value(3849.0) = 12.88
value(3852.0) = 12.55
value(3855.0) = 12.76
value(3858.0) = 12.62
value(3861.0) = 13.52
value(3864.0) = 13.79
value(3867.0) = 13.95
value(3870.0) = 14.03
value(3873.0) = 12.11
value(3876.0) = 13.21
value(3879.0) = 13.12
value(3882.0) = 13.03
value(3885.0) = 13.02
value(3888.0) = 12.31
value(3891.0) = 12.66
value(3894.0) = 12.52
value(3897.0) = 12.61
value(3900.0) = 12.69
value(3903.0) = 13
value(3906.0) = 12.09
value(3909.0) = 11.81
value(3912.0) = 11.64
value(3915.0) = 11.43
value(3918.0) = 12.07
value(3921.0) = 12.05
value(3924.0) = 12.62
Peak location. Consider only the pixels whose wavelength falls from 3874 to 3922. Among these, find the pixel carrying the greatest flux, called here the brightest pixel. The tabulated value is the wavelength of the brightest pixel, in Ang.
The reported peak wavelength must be 3876.0 Ang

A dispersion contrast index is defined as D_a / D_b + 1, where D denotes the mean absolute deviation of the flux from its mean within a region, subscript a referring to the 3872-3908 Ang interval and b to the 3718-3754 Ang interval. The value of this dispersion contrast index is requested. 1.34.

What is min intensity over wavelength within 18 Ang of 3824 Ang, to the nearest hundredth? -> 12.02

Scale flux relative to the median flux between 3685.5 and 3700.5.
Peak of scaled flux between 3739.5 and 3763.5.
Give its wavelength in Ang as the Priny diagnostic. 3747.0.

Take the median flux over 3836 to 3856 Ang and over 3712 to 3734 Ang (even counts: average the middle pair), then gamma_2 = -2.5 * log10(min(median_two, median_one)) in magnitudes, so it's -2.77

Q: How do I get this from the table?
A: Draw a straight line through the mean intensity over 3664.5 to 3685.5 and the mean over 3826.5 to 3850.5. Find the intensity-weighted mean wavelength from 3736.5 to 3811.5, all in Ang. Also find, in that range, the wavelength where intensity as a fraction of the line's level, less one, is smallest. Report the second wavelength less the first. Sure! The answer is 27.6 Ang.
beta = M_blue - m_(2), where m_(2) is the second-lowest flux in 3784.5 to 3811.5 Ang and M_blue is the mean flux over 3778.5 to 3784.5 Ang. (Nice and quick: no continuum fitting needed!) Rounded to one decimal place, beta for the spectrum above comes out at 0.3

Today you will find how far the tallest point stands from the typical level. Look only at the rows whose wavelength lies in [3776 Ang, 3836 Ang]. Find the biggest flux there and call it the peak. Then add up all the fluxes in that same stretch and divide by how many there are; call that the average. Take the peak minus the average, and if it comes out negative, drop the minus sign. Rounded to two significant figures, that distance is 1.1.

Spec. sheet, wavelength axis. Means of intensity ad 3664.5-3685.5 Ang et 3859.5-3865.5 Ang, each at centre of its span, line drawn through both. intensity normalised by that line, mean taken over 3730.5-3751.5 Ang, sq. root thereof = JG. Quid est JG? 0.995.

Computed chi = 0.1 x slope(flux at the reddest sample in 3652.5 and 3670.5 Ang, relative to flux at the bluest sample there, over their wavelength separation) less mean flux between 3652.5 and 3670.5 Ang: -14.2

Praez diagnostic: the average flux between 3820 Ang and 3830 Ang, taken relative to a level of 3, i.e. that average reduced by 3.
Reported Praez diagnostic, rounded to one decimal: 9.4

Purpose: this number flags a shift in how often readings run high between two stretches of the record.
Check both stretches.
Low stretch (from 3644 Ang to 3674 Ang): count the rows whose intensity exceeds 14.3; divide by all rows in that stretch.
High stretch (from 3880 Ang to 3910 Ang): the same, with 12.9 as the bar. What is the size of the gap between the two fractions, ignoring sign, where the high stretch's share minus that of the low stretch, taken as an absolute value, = 0.30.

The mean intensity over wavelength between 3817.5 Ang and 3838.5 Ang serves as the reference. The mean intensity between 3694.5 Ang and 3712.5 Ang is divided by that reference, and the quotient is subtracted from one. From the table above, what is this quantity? -0.13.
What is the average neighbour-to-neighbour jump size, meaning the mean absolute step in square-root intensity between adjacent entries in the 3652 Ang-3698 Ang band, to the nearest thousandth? 0.093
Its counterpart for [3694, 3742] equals 0.135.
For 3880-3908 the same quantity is 0.046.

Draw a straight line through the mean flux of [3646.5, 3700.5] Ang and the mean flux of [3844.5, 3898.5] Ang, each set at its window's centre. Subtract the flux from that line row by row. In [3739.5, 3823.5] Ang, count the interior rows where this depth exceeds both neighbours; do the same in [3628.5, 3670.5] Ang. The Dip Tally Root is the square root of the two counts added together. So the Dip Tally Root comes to 3.5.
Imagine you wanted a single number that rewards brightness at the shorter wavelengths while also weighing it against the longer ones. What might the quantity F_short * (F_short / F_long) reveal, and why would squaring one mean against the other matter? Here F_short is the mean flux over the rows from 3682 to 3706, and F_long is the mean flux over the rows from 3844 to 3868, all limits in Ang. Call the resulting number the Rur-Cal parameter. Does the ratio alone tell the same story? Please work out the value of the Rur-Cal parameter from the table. 15.5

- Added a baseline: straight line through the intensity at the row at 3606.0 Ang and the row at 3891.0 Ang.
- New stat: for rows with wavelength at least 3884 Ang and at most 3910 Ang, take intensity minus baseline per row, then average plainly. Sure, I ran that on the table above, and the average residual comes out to -0.1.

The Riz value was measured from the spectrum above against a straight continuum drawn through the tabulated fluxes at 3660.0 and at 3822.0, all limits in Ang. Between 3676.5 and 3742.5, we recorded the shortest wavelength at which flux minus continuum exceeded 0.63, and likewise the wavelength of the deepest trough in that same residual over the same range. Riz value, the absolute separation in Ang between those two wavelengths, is 18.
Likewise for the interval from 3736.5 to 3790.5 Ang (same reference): 45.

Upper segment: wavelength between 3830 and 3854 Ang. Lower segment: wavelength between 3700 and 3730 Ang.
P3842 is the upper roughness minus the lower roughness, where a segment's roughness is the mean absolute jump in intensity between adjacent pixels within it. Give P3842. -0.8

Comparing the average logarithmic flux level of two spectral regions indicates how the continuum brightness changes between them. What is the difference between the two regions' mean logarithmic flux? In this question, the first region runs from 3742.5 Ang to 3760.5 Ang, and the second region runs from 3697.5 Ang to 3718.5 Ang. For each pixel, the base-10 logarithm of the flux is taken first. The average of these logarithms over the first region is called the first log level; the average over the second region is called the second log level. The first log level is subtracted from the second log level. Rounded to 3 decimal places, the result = 0.013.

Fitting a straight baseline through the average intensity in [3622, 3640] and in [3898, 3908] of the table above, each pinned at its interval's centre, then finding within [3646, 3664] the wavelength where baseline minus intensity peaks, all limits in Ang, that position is 3654.0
